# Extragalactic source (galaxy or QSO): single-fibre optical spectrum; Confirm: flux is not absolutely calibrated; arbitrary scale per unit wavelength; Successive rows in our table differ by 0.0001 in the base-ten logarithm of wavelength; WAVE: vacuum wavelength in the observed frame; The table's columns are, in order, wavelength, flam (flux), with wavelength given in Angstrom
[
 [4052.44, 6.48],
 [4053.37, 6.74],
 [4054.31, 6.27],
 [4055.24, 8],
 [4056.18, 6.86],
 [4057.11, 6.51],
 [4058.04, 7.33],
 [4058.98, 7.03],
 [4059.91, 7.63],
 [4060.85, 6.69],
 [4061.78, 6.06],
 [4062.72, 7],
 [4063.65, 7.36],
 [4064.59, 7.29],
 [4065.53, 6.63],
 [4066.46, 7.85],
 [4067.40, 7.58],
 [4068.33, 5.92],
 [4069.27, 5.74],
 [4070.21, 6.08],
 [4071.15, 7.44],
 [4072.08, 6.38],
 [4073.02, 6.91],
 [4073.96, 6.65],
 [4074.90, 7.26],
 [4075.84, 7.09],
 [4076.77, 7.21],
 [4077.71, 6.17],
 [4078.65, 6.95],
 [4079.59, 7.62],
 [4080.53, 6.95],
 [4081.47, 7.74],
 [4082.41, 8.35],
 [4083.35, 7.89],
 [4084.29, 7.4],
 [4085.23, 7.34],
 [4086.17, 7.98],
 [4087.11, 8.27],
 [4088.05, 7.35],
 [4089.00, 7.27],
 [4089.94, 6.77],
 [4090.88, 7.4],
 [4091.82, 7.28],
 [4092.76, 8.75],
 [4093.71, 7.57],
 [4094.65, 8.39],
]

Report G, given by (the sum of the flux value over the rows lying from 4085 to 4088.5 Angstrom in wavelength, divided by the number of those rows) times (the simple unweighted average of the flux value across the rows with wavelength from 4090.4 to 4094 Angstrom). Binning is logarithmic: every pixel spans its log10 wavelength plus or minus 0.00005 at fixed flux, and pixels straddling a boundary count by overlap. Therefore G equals 60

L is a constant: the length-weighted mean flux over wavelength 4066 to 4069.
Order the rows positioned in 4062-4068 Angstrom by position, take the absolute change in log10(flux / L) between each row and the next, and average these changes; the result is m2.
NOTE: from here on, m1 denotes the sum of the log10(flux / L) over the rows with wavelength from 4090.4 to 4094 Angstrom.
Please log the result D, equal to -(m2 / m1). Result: -0.19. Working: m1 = 0.17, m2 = 0.031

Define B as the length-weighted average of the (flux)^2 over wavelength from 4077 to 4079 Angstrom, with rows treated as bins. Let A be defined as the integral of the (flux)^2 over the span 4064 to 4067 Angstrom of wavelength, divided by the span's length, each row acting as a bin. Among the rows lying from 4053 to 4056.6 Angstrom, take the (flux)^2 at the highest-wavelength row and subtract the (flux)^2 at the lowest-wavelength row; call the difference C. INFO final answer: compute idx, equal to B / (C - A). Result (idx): -0.9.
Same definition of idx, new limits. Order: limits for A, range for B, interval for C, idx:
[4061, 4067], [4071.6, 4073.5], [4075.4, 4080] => -1.1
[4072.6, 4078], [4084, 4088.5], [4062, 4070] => -0.9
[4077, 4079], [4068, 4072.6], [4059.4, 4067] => -1.0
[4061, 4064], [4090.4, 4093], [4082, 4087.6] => -1.3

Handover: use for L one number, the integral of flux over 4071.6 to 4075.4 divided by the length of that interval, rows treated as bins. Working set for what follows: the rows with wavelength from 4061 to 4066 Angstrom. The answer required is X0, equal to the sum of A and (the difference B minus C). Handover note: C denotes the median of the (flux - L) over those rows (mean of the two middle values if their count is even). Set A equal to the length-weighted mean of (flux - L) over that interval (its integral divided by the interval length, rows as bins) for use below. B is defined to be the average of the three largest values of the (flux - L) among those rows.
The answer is 0.27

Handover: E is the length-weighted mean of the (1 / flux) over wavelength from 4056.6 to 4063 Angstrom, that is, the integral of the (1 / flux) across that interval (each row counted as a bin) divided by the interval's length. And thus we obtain 0.146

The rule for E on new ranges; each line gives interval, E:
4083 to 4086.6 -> 0.131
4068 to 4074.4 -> 0.156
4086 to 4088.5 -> 0.128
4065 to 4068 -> 0.138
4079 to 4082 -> 0.135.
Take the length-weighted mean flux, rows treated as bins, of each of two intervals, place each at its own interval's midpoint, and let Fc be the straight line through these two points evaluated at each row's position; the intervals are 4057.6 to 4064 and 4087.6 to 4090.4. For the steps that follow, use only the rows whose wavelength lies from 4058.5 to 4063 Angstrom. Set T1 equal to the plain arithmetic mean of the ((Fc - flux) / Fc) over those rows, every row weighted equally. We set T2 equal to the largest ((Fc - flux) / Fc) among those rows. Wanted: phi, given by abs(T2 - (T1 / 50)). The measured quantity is 0.14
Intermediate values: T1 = 0.02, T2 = 0.14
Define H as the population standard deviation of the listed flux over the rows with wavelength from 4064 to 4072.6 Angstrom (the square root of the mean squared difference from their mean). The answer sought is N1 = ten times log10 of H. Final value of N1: -1.3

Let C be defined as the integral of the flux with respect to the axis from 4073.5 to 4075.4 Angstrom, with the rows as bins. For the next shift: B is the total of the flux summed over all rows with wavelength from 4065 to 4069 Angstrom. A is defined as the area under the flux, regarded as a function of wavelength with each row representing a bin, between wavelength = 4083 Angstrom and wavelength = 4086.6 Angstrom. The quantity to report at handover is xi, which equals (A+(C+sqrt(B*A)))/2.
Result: 34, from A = 28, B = 28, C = 13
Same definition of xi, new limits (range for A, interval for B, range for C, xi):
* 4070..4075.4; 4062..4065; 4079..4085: 55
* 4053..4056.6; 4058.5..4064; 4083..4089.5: 53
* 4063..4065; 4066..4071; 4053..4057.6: 34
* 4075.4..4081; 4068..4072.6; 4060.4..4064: 49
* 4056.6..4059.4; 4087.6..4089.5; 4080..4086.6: 43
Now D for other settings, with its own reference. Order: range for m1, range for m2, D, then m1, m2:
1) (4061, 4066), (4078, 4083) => 0.74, -0.05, 0.040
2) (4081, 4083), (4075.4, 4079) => -0.36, 0.12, 0.042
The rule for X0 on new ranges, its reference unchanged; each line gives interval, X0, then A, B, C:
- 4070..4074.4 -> 0.27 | -0.1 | 0.2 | -0.2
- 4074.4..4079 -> 0.23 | 0.1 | 0.4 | 0.3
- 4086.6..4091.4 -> 0.93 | 0.6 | 0.9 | 0.5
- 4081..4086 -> 1.21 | 1.0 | 1.2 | 0.9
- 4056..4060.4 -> 0.58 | 0.3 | 0.5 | 0.2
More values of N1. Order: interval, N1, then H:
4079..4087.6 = -3.7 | 0.43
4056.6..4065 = -3.3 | 0.46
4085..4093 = -2.4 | 0.58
